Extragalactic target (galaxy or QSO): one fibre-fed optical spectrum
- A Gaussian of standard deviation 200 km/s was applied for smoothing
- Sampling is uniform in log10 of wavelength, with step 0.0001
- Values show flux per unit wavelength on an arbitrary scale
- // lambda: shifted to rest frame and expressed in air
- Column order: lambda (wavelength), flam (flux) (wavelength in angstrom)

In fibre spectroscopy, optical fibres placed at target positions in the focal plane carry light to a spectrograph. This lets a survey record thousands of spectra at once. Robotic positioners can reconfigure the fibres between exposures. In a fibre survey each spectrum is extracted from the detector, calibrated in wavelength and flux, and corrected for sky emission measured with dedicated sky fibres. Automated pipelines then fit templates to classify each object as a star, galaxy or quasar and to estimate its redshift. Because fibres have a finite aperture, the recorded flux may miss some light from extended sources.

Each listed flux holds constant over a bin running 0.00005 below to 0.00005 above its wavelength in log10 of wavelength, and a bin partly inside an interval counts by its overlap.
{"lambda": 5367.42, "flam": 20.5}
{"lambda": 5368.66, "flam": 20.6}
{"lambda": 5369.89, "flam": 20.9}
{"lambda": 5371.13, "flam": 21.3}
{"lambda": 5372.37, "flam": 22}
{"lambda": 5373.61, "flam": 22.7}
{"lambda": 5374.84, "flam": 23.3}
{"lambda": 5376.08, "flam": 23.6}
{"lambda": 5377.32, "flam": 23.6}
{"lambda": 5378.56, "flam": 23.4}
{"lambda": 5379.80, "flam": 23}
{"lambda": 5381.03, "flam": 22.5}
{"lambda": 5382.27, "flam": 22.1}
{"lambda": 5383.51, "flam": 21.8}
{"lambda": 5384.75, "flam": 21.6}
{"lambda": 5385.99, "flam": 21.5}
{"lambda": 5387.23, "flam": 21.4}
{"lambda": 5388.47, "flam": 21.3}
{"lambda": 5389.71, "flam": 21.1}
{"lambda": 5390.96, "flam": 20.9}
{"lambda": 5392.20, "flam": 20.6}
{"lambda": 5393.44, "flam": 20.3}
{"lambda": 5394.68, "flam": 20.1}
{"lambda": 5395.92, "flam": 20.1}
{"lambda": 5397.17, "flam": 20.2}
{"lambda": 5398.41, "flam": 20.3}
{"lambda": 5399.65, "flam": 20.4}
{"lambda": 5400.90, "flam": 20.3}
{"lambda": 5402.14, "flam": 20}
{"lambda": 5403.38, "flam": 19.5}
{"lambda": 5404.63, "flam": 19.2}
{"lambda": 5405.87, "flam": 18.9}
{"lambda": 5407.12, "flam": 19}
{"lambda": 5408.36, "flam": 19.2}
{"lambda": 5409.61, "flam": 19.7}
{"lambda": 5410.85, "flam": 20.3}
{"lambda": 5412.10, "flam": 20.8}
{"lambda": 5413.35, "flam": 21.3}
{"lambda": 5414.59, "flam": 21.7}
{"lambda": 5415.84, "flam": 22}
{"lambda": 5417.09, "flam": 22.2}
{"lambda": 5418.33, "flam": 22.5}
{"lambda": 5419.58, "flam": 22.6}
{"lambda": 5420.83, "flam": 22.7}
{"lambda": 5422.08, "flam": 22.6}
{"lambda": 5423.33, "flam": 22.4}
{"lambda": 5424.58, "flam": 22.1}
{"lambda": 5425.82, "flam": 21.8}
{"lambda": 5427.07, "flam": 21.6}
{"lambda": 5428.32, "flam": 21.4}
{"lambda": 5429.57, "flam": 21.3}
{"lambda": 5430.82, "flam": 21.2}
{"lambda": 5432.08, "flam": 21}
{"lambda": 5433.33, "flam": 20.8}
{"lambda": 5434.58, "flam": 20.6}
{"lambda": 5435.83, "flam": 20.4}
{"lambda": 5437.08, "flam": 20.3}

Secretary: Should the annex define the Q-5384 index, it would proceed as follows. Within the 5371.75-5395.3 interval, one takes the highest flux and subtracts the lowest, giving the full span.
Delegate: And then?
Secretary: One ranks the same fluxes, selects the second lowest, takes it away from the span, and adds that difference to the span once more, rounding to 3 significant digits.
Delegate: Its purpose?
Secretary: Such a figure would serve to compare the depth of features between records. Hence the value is -13.3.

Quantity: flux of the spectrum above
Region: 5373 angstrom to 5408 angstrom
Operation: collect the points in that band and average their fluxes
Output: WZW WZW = 21.2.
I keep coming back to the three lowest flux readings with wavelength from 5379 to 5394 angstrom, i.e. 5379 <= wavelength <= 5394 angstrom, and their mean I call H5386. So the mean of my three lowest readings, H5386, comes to 20.6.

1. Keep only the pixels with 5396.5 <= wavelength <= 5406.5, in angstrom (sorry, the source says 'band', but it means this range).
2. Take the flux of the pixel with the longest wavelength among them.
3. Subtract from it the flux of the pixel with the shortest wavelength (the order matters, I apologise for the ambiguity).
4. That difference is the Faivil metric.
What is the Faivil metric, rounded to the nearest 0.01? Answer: -1.30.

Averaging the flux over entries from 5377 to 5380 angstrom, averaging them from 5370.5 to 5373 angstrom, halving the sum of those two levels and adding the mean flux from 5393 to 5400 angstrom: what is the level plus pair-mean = 42.7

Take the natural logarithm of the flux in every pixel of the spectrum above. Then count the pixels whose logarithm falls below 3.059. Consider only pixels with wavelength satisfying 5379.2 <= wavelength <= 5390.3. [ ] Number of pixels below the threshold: 2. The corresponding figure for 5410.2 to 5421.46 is 3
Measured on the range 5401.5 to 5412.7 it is 9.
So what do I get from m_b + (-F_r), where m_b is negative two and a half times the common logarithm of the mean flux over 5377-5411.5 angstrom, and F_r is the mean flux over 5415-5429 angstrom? -25.5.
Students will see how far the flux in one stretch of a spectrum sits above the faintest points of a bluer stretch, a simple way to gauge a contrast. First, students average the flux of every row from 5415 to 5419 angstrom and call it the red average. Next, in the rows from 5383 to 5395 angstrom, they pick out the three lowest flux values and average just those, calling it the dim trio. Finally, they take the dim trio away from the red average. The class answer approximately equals 1.9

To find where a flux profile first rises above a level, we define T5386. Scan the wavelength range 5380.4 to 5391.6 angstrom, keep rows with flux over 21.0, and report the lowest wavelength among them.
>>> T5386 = 5381.03 angstrom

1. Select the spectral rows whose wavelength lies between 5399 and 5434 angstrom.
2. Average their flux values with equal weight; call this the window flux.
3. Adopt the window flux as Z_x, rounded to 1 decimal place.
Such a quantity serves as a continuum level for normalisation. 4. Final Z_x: 21.0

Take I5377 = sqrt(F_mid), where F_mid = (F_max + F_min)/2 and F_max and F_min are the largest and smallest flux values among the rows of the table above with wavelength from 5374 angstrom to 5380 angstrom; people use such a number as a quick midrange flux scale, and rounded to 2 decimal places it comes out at 4.83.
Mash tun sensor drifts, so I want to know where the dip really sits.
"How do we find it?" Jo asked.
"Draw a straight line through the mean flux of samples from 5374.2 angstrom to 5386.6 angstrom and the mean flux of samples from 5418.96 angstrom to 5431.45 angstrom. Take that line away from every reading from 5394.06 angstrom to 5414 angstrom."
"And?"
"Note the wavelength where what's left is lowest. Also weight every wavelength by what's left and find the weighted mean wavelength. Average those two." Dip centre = 5404.8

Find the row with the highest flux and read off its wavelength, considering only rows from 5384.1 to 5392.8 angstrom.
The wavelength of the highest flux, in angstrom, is 5384.75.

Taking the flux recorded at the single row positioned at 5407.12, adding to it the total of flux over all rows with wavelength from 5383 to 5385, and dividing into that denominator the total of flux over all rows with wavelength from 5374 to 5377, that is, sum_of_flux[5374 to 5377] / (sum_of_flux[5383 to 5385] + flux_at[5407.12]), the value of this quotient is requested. 0.75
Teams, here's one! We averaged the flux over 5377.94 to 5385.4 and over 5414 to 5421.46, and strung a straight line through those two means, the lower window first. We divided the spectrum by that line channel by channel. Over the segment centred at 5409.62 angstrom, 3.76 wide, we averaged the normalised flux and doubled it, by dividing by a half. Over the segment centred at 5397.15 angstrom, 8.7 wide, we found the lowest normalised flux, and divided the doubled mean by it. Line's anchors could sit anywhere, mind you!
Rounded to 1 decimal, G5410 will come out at 2.0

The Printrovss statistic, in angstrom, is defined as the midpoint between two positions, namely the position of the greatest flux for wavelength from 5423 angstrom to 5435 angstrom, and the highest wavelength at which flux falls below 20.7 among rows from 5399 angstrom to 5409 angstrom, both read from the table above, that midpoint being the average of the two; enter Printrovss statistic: 5415.8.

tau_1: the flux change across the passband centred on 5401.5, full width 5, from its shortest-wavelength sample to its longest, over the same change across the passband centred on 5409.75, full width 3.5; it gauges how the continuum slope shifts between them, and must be -0.8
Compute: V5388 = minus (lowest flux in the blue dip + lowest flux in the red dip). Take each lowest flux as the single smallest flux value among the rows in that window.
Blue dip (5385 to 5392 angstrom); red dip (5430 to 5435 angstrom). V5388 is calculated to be -41.5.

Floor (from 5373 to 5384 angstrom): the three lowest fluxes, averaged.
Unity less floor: -21.1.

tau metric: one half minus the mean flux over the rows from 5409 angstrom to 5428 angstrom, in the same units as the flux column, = -21.3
